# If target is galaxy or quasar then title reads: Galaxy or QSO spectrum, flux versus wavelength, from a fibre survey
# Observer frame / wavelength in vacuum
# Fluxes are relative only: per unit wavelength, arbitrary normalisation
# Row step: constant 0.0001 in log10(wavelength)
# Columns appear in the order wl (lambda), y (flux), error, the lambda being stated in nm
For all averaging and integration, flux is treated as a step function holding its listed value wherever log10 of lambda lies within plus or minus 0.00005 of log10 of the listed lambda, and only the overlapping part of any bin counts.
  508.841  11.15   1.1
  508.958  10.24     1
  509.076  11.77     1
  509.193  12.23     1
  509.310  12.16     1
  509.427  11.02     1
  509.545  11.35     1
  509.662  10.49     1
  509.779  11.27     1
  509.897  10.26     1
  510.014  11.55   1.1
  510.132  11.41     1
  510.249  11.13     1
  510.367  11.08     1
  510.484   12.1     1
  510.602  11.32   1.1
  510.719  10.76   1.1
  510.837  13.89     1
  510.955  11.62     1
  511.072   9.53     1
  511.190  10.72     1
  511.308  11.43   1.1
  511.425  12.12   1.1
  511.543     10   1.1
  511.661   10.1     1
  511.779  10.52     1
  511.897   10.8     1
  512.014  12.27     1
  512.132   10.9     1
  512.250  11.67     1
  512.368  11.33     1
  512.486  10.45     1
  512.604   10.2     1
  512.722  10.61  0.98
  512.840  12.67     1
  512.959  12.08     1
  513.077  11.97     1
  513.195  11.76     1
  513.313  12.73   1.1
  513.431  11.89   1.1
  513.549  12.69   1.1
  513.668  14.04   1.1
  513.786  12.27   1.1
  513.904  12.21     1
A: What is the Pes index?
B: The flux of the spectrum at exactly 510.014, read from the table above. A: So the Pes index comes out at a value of 11.55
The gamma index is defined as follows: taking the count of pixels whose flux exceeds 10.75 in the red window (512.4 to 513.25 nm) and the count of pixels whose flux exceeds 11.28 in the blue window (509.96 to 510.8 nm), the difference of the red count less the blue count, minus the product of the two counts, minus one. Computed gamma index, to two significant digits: -17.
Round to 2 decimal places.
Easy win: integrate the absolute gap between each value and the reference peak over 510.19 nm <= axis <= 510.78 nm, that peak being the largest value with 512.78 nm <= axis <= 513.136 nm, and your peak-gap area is 0.82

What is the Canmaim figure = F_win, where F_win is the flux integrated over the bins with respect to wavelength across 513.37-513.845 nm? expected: 6.0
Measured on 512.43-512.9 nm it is 5.2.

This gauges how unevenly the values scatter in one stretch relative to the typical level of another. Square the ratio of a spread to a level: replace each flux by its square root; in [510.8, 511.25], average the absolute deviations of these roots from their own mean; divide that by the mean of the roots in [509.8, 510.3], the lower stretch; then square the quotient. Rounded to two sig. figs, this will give 0.0034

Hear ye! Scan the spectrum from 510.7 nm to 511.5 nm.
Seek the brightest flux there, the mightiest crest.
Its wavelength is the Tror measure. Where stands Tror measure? 510.837 nm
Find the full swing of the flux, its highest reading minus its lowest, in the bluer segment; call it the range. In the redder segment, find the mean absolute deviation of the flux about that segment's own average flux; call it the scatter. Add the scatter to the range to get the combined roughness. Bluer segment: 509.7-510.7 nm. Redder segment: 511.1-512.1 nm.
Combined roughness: 2.55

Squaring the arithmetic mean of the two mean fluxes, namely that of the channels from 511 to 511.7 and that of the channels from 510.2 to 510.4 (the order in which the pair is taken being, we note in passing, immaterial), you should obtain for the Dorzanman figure 118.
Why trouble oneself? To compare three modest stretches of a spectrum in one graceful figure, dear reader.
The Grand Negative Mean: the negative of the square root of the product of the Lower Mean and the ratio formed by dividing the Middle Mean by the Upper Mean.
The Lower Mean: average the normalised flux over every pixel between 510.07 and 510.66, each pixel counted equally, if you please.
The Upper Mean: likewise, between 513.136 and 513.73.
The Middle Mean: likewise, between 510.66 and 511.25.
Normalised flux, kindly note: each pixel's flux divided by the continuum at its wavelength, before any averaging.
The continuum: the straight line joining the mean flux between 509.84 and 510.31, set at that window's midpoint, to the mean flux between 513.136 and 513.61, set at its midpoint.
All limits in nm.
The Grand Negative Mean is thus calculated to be -0.992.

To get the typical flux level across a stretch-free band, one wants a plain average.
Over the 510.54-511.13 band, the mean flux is 11.4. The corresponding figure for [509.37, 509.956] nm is 10.9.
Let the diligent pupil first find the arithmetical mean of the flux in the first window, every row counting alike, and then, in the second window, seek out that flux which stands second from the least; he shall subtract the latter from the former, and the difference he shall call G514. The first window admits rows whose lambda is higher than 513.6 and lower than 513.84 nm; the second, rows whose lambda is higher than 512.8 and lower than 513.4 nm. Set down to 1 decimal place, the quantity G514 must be 1.2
